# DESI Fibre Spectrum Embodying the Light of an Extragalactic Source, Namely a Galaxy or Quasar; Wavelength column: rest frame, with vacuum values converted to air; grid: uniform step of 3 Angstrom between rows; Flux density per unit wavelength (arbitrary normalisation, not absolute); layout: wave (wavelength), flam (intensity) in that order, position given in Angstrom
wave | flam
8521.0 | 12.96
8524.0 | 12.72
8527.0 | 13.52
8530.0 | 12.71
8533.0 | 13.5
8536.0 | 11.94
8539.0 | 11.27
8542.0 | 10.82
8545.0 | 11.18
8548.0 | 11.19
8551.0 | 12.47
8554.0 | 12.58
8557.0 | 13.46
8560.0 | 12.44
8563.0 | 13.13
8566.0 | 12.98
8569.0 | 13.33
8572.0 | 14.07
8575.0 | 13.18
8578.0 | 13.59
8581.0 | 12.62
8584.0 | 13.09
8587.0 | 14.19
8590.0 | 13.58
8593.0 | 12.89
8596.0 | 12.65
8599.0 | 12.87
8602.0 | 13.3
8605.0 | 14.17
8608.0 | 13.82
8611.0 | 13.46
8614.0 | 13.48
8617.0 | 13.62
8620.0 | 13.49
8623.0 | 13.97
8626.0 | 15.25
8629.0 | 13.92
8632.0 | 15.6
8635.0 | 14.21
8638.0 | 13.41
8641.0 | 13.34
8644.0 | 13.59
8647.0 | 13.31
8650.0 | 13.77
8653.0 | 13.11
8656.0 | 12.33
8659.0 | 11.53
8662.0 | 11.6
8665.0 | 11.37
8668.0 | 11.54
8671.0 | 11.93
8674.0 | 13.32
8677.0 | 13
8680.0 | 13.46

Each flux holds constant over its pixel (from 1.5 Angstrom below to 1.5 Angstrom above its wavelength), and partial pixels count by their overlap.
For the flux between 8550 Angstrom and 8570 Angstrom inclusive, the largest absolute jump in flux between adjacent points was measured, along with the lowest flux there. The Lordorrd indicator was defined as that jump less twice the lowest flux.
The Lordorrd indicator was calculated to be -23.86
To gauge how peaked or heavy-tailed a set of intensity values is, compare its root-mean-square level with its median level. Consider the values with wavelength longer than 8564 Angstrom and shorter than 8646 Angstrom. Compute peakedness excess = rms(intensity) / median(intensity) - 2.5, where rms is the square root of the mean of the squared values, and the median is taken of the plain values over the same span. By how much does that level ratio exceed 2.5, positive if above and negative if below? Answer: -1.49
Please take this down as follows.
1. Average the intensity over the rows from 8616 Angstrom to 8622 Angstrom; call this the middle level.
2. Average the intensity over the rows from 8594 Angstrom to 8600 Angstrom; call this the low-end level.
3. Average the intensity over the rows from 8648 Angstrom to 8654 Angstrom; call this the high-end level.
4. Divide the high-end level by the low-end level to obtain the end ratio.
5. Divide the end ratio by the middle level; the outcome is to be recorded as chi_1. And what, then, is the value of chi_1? 0.078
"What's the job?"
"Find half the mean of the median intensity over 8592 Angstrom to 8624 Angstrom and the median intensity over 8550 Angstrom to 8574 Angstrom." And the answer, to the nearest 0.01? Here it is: 6.63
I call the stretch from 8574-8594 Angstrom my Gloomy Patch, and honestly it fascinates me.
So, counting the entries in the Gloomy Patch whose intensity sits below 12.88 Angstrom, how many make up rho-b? 1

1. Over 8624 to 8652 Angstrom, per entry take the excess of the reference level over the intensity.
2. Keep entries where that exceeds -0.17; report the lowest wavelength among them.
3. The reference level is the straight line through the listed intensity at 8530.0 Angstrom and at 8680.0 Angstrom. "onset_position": 8638.0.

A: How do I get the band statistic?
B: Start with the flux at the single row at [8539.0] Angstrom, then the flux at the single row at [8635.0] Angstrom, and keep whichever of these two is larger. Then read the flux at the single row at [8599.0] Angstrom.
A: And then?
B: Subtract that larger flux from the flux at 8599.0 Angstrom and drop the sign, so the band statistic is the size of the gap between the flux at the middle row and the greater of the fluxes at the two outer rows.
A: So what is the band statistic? 1.3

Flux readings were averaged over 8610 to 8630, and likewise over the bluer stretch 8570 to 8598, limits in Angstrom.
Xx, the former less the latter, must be 1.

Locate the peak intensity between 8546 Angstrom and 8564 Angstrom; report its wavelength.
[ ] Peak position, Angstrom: 8557.0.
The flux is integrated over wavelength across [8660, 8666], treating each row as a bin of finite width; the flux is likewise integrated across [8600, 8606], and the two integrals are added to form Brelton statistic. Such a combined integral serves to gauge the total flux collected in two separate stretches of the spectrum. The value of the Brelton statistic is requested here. 151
